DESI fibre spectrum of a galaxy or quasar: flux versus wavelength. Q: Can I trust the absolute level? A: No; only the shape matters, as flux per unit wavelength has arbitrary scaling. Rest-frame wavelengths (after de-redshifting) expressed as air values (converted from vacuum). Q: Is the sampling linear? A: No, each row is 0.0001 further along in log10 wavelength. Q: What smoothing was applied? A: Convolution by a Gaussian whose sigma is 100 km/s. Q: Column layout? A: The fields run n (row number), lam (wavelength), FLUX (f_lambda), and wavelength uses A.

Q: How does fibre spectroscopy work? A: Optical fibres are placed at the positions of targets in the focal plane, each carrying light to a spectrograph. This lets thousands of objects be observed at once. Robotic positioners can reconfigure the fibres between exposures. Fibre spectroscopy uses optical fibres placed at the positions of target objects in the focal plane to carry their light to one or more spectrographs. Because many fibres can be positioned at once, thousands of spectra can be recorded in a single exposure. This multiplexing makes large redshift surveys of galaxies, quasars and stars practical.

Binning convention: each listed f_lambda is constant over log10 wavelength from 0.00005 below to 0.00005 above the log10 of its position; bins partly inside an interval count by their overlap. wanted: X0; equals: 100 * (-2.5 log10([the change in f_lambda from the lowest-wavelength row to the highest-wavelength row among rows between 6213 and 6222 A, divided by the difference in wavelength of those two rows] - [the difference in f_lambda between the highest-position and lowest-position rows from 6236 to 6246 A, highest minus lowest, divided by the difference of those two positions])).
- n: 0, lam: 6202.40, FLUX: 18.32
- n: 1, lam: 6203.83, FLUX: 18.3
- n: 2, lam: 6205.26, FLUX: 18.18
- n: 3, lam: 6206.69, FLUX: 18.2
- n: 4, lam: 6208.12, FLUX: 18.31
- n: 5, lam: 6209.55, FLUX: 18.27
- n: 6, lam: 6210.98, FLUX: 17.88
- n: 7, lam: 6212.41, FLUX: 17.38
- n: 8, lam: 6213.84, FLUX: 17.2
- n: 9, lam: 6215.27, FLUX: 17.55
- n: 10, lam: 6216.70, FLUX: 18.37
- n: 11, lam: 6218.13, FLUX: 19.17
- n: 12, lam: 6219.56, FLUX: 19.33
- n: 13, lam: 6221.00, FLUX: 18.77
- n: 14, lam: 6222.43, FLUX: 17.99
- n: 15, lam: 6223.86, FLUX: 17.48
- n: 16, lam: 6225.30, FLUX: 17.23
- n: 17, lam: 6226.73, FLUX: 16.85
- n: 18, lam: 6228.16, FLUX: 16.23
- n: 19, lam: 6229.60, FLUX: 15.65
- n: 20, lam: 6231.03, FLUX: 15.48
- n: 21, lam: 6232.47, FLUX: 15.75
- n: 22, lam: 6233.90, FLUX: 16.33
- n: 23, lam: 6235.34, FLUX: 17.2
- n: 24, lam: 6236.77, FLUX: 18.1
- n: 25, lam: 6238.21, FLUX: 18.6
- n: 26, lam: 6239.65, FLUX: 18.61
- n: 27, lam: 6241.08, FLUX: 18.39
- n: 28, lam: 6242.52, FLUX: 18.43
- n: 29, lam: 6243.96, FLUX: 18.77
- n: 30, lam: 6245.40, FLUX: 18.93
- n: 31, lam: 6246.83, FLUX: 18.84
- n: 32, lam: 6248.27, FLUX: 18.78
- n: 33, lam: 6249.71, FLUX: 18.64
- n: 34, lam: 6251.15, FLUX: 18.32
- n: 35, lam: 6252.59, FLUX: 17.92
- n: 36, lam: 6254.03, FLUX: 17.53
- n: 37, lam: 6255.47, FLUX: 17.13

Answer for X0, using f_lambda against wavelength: 227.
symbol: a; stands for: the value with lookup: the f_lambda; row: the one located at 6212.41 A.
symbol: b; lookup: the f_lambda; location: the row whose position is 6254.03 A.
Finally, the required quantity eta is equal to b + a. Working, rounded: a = 17.38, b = 17.53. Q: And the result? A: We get 34.9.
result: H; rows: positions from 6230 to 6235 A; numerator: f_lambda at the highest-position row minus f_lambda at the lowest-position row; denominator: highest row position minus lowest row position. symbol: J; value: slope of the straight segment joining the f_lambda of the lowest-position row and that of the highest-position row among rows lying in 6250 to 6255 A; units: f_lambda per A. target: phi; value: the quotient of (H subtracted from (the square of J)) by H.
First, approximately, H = 0.30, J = -0.27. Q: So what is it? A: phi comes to -0.7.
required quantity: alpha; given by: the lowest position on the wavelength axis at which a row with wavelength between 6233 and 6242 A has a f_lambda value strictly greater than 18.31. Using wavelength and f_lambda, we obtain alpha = 6238.21 A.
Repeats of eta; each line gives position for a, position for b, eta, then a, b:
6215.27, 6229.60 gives 33.2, 17.55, 15.65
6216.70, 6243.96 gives 37.1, 18.37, 18.77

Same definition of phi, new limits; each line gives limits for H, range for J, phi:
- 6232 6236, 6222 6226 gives -0.9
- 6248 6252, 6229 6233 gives -1.0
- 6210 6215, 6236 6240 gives -1.1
